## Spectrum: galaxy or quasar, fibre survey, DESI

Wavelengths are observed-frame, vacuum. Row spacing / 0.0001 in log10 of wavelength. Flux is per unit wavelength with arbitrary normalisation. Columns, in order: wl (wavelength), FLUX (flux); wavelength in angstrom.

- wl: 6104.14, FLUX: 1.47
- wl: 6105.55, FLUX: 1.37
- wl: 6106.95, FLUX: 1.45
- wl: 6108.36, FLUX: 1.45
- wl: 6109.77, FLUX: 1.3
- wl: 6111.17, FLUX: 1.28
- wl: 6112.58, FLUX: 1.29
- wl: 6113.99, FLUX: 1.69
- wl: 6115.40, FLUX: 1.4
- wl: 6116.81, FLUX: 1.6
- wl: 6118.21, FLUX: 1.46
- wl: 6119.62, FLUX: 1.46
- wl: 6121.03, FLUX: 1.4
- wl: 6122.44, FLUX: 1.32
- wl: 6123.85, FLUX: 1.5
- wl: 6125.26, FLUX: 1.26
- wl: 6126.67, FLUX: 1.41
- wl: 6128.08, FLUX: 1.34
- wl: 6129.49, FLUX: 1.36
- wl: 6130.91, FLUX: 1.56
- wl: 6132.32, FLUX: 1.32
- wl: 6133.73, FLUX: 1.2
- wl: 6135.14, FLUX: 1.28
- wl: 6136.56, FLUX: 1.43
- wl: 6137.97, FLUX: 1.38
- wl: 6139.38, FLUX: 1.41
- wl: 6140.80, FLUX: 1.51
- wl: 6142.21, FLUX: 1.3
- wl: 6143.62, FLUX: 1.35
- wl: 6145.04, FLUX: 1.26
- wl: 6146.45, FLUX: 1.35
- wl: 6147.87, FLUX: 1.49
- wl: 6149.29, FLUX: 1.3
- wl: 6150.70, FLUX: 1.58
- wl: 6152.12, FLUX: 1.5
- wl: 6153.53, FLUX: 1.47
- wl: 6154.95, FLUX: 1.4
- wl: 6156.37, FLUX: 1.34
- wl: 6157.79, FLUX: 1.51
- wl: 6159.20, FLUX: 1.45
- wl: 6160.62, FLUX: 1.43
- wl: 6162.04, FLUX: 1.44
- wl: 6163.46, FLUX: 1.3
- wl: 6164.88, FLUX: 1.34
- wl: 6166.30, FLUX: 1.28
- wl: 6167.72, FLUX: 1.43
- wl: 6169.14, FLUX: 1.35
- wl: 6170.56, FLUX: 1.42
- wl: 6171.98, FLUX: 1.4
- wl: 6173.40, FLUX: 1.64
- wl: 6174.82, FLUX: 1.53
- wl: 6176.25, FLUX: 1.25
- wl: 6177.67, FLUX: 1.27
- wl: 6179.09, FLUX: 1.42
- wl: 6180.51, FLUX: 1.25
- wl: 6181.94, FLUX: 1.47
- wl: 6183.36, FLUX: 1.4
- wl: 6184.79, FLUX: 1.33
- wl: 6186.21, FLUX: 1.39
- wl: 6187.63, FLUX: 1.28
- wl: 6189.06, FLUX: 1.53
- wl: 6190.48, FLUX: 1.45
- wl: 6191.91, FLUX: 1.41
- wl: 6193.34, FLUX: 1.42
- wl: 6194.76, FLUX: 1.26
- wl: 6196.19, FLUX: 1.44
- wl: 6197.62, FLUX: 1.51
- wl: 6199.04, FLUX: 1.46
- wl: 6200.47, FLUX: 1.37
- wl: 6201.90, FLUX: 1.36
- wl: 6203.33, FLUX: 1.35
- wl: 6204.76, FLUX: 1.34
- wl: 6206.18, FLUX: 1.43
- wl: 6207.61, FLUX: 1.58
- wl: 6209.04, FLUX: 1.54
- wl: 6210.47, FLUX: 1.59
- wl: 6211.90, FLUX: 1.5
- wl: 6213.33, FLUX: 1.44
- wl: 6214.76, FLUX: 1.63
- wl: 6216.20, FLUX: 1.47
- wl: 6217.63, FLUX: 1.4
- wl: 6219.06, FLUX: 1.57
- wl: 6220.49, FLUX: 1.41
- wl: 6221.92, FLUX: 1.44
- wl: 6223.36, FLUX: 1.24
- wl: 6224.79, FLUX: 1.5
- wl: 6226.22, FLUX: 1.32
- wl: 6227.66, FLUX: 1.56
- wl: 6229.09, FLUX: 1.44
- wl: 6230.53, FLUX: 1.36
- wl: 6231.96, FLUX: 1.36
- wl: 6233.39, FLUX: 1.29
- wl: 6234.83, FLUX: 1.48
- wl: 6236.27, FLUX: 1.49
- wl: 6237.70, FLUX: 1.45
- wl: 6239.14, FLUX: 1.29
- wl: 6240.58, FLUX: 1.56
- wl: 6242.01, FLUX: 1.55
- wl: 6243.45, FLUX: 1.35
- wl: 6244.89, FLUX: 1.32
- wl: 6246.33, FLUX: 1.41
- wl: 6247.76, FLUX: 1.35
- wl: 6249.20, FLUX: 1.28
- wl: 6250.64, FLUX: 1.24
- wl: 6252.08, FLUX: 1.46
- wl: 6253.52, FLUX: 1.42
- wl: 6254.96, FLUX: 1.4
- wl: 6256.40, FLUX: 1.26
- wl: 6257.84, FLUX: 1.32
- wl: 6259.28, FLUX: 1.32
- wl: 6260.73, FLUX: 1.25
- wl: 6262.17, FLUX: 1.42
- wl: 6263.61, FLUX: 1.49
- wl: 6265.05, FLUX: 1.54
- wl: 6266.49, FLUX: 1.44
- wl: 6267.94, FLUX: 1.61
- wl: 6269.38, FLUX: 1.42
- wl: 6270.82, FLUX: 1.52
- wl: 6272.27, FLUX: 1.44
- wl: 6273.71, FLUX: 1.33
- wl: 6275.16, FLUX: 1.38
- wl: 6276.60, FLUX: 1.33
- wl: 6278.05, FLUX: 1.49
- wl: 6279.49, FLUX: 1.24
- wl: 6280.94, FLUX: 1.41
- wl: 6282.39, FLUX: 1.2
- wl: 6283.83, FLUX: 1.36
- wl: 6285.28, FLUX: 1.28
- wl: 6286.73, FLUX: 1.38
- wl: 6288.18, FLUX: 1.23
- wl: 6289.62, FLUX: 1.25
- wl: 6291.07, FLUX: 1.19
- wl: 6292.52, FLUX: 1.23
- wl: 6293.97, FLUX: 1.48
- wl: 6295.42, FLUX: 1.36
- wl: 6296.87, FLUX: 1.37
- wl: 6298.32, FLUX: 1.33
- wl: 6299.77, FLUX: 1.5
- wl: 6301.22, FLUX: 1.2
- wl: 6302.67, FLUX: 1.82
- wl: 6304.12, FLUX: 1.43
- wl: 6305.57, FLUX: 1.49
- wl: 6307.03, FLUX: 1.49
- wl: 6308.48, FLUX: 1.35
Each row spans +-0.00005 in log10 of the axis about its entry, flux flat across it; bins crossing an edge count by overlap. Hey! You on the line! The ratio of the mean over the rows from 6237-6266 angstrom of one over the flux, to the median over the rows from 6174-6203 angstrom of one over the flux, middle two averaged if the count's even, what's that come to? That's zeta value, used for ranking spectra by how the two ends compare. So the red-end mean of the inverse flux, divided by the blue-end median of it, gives 1.02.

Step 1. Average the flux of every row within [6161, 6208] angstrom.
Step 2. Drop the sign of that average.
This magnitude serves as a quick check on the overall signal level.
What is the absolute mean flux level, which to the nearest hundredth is 1.40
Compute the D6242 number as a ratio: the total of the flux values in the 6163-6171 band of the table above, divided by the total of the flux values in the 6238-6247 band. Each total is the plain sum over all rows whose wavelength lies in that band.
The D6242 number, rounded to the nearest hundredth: 0.96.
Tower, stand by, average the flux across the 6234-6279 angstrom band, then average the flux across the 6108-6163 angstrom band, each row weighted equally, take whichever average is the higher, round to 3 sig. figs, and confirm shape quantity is 1.41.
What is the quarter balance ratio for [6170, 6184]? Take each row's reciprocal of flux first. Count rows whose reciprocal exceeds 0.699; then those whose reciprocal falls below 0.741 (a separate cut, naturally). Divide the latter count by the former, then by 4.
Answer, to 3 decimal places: 0.250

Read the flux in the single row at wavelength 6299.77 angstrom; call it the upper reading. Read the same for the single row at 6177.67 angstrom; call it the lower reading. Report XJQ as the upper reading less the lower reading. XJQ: 0.23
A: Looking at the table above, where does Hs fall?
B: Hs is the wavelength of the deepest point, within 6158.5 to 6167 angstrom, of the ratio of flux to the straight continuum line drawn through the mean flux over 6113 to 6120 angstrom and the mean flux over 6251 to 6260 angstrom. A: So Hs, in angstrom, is 6166.30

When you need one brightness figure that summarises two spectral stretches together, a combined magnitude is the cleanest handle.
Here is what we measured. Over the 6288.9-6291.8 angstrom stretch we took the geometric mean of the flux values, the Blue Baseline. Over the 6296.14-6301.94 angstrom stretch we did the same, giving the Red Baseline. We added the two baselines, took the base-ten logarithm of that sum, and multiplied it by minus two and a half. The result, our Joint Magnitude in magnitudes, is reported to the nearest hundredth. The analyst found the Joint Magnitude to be -1.02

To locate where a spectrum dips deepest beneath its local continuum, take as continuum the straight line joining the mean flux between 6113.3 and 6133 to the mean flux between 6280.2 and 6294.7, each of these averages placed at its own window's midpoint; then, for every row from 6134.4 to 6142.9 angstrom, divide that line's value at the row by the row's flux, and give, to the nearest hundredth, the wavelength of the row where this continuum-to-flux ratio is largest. 6135.14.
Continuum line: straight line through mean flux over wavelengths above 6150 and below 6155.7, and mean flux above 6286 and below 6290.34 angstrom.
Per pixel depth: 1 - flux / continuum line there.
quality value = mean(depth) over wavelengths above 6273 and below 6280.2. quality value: -0.038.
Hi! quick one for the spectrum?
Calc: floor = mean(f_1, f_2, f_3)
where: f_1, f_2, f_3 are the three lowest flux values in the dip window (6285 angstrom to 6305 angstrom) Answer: 1.21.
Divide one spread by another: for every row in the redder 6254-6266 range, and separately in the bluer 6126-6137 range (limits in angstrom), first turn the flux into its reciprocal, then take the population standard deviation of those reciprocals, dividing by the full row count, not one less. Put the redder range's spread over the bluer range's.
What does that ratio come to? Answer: 0.96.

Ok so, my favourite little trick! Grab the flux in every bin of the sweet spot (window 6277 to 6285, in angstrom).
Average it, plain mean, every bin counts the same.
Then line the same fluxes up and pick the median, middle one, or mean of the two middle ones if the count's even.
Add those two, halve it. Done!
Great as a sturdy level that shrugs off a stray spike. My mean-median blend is 1.35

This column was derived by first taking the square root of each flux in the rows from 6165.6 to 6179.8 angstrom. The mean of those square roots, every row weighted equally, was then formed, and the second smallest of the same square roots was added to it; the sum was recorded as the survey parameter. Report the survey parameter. 2.31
